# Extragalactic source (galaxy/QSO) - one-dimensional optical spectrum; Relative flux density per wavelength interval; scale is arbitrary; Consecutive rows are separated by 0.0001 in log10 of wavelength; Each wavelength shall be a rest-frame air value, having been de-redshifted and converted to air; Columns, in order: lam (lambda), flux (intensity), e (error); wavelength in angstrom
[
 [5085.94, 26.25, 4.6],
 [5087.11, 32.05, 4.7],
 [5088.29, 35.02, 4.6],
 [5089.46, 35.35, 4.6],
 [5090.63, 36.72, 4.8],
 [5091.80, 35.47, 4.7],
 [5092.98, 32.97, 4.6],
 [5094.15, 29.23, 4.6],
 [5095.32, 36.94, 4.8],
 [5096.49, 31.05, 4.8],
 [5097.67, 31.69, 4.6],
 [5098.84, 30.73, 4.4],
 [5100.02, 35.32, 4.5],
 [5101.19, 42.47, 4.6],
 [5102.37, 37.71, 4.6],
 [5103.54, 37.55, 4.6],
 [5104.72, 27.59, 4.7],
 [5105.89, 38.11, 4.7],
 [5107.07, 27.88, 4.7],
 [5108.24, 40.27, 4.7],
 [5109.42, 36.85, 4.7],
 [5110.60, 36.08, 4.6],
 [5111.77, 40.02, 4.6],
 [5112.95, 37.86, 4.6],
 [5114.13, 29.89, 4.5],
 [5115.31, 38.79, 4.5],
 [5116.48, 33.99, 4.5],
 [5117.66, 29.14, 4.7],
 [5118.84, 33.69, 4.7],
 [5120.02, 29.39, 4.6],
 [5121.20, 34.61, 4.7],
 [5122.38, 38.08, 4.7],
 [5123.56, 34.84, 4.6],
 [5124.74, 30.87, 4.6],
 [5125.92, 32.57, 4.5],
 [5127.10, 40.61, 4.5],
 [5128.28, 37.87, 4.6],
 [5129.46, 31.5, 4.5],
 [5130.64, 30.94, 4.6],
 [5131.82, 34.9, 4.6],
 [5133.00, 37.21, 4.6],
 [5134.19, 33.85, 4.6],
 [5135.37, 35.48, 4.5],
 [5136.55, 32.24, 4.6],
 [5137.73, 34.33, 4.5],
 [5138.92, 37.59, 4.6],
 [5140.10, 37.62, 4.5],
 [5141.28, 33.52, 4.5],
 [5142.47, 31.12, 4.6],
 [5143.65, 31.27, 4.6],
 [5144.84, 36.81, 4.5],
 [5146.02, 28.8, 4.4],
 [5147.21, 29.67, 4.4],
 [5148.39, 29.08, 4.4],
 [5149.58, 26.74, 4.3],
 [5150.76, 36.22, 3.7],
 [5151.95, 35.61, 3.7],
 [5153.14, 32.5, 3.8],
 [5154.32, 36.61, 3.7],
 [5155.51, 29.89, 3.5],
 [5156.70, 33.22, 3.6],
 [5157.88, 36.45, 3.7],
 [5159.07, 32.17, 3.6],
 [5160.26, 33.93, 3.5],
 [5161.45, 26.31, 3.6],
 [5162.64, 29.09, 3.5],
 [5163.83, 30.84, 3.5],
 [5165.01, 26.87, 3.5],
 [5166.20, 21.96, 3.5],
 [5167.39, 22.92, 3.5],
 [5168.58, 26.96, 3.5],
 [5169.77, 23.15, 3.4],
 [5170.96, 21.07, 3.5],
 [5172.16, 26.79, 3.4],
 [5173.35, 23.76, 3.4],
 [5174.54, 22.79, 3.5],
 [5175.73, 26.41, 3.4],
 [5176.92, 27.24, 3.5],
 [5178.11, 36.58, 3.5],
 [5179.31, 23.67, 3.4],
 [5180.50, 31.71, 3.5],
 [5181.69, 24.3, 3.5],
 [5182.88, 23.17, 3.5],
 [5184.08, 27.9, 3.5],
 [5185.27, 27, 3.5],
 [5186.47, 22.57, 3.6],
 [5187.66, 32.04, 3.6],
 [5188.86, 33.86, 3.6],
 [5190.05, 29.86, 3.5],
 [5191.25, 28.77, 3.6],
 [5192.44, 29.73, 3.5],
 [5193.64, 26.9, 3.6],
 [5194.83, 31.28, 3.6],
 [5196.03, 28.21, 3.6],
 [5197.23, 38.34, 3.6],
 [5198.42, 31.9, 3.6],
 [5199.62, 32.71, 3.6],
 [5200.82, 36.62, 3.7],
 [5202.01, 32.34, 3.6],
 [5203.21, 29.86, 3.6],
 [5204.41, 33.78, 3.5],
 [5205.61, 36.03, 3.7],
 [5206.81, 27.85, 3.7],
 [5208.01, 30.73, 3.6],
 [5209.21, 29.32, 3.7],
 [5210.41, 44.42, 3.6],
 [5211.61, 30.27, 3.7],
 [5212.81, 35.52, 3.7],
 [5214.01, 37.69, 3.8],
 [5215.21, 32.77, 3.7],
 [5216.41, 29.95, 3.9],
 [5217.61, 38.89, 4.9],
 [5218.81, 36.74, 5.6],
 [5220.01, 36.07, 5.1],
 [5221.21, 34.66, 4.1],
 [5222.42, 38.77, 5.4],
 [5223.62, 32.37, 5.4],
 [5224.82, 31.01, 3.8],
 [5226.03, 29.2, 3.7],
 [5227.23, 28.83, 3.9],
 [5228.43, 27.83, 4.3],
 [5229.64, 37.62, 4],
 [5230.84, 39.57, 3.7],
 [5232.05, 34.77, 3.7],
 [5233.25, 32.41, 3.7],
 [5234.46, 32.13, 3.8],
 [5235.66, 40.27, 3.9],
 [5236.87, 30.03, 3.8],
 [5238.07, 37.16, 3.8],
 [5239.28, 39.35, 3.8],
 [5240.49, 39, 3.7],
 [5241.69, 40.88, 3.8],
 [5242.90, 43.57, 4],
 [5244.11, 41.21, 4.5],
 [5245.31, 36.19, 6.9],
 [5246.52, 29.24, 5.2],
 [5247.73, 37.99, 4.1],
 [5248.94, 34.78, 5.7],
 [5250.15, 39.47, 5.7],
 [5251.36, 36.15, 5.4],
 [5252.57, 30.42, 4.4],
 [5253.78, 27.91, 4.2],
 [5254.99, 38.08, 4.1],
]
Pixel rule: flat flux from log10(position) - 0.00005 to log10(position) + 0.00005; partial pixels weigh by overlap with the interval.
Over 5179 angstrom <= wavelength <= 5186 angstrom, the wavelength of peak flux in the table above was 5180.50 angstrom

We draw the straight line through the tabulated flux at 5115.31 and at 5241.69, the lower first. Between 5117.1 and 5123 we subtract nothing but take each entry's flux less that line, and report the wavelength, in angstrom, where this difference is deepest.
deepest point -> 5117.66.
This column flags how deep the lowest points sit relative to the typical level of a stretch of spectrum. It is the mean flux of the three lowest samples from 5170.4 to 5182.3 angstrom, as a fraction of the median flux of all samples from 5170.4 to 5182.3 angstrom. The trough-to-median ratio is 0.888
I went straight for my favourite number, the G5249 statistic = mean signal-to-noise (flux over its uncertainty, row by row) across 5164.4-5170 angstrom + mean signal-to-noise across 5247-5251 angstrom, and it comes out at 14.4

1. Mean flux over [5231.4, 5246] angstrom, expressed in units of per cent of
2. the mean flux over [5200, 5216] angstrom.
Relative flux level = 111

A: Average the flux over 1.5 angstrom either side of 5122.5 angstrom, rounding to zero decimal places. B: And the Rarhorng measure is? 36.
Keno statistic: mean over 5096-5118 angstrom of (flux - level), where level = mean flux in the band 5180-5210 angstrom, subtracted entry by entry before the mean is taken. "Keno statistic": 4.6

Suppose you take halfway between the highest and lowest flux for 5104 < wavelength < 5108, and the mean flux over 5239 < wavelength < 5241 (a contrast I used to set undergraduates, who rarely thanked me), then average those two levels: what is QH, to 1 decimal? 36.0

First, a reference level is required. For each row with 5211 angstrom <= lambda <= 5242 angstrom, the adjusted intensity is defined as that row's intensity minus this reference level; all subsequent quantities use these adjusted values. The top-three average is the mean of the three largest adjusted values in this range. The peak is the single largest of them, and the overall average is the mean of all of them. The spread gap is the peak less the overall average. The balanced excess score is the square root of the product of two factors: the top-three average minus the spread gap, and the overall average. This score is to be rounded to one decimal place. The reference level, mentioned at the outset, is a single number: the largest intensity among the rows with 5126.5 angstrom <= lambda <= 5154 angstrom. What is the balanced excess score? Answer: 6.2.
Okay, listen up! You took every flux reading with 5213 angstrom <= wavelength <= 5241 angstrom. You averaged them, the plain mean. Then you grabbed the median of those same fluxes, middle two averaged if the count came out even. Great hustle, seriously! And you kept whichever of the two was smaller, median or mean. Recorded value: 34.7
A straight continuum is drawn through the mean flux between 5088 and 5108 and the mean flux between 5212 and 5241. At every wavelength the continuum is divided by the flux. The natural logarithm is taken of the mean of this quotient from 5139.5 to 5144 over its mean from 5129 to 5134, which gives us 0.01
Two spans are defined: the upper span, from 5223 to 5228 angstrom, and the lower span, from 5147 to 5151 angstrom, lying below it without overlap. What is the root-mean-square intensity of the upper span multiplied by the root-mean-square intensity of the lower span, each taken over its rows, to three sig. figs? 931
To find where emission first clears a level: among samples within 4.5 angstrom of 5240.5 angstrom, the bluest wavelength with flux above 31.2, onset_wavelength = 5238.07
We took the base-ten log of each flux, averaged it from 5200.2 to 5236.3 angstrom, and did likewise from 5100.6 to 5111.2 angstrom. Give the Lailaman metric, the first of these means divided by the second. 0.98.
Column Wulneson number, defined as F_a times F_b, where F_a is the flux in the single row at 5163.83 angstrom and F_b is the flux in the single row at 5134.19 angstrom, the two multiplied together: 1044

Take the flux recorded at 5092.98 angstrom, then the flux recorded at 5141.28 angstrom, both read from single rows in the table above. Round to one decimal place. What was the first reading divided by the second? 1.0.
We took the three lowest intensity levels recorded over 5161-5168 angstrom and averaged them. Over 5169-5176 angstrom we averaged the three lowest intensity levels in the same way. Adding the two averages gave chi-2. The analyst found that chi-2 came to 46.1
